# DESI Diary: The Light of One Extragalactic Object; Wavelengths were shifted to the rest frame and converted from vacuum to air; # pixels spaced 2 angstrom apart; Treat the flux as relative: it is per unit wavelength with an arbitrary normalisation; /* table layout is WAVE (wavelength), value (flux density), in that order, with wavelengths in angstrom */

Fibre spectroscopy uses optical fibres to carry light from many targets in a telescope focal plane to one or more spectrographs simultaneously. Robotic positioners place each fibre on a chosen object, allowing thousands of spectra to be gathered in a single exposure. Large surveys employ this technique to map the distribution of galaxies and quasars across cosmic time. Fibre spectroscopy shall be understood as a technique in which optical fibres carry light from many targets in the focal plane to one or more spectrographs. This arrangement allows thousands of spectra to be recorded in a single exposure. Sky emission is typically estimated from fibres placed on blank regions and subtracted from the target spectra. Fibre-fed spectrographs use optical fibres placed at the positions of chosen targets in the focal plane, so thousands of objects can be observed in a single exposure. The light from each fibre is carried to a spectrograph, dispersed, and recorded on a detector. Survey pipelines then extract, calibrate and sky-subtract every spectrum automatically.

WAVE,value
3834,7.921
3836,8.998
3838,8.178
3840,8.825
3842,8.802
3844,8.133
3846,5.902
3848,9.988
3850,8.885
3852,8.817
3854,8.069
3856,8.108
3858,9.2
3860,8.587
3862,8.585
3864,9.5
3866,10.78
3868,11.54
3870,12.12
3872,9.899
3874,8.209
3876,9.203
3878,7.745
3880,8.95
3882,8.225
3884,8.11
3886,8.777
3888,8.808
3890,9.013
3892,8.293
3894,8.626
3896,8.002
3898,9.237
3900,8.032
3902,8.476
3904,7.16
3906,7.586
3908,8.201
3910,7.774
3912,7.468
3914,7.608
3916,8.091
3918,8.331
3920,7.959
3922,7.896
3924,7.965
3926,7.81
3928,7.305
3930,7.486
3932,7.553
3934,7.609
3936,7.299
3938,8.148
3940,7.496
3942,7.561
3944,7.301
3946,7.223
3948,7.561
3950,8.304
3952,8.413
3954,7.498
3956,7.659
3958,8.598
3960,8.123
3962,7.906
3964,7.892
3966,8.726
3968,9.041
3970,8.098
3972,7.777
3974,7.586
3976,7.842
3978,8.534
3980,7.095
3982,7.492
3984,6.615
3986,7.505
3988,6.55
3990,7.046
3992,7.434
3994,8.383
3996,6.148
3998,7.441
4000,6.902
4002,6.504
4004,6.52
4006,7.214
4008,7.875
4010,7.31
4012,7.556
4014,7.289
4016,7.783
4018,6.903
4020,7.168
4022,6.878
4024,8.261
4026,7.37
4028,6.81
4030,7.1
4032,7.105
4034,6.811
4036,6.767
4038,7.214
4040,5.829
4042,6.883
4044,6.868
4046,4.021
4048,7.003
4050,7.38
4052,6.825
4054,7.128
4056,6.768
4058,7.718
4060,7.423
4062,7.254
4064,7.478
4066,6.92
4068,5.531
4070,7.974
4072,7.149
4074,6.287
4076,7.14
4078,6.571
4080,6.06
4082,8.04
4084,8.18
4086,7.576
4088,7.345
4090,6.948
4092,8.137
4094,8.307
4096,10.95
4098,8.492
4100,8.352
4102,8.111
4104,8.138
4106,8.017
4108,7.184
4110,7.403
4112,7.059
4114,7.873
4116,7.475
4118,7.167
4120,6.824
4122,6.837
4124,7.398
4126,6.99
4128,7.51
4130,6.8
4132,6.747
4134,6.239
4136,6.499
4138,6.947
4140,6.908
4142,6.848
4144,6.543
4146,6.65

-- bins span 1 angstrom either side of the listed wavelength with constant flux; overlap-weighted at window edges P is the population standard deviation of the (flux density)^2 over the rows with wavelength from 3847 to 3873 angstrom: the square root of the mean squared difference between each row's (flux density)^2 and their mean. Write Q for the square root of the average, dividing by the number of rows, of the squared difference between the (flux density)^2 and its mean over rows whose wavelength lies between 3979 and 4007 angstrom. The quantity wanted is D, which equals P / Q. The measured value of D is 3.1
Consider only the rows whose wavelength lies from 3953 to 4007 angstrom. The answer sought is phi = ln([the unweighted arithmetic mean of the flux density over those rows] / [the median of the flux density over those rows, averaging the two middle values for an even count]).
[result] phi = 0.007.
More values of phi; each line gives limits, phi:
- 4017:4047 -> -0.012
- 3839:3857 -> -0.048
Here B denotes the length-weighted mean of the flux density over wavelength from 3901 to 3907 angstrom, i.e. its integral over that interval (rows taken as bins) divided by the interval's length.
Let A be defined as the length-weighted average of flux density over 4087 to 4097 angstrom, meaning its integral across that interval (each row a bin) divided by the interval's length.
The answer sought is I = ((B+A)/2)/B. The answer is 1.04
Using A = 8.3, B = 7.7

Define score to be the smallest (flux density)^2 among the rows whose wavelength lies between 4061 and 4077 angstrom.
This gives 31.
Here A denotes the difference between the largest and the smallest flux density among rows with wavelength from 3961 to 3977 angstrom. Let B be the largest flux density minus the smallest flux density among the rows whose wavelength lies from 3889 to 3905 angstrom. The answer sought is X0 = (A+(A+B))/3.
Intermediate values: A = 1.5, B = 2.1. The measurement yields 1.7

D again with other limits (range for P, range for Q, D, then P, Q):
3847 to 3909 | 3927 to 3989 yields 2.4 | 21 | 9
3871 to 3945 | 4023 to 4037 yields 1.4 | 10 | 7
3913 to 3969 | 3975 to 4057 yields 0.8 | 7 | 10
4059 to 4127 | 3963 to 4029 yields 1.4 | 15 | 10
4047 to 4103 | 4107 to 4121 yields 3.5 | 16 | 5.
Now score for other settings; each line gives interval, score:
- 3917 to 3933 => 53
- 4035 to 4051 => 16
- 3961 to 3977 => 58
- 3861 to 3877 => 67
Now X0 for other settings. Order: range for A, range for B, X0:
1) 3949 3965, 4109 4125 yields 1.1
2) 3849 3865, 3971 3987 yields 1.6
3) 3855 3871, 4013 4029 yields 3.2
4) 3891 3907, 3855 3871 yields 2.7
